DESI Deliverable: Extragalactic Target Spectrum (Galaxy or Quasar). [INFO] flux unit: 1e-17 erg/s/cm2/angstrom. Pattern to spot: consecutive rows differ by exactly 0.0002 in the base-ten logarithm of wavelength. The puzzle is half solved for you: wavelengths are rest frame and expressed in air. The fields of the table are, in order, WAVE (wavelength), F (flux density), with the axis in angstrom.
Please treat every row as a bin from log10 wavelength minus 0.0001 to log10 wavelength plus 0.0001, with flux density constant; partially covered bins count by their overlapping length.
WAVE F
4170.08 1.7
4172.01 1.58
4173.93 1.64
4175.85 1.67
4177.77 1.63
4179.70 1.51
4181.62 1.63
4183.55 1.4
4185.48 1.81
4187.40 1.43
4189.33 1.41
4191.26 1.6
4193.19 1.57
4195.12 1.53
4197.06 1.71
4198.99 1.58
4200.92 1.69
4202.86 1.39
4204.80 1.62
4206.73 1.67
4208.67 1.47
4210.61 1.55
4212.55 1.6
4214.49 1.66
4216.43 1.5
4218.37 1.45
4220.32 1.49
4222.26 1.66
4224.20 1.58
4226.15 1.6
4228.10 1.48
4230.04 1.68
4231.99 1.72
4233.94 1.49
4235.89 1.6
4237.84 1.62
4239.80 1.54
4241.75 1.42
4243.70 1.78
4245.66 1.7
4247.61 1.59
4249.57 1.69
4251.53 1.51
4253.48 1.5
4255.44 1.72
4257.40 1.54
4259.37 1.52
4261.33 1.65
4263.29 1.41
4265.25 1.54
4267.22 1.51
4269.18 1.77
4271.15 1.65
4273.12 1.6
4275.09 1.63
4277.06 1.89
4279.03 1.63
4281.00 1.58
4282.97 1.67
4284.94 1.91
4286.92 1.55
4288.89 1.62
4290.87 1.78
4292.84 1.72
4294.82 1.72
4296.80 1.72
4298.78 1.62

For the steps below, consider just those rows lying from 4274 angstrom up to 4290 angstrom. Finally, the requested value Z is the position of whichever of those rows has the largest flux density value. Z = 4284.94 angstrom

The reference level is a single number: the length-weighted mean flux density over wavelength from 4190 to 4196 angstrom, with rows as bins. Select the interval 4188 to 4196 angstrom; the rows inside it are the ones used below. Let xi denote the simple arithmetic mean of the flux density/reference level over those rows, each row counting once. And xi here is 0.98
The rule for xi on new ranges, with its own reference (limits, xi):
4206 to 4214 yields 1.01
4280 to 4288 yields 1.08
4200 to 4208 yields 1.02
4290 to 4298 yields 1.11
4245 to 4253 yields 1.04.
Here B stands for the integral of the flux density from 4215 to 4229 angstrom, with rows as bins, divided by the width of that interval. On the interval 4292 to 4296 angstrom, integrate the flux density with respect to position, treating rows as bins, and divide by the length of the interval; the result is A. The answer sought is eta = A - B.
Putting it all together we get 0.18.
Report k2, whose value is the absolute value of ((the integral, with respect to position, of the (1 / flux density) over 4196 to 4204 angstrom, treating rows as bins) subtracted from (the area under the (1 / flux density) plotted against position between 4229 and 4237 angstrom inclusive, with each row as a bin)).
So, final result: 0.10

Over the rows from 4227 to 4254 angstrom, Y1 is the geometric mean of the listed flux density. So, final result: 1.59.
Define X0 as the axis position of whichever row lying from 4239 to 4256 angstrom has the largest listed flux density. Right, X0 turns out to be 4243.70 angstrom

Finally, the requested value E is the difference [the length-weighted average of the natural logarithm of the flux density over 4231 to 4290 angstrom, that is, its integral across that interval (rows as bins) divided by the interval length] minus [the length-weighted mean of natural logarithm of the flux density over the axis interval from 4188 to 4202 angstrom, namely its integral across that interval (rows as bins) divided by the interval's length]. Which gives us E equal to 0.024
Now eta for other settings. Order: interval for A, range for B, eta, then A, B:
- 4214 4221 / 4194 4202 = -0.11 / 1.52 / 1.62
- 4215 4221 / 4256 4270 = -0.07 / 1.49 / 1.57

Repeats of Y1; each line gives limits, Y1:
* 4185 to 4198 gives 1.57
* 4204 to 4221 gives 1.55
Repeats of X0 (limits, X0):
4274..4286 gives 4284.94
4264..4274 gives 4269.18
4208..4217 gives 4214.49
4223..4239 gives 4231.99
